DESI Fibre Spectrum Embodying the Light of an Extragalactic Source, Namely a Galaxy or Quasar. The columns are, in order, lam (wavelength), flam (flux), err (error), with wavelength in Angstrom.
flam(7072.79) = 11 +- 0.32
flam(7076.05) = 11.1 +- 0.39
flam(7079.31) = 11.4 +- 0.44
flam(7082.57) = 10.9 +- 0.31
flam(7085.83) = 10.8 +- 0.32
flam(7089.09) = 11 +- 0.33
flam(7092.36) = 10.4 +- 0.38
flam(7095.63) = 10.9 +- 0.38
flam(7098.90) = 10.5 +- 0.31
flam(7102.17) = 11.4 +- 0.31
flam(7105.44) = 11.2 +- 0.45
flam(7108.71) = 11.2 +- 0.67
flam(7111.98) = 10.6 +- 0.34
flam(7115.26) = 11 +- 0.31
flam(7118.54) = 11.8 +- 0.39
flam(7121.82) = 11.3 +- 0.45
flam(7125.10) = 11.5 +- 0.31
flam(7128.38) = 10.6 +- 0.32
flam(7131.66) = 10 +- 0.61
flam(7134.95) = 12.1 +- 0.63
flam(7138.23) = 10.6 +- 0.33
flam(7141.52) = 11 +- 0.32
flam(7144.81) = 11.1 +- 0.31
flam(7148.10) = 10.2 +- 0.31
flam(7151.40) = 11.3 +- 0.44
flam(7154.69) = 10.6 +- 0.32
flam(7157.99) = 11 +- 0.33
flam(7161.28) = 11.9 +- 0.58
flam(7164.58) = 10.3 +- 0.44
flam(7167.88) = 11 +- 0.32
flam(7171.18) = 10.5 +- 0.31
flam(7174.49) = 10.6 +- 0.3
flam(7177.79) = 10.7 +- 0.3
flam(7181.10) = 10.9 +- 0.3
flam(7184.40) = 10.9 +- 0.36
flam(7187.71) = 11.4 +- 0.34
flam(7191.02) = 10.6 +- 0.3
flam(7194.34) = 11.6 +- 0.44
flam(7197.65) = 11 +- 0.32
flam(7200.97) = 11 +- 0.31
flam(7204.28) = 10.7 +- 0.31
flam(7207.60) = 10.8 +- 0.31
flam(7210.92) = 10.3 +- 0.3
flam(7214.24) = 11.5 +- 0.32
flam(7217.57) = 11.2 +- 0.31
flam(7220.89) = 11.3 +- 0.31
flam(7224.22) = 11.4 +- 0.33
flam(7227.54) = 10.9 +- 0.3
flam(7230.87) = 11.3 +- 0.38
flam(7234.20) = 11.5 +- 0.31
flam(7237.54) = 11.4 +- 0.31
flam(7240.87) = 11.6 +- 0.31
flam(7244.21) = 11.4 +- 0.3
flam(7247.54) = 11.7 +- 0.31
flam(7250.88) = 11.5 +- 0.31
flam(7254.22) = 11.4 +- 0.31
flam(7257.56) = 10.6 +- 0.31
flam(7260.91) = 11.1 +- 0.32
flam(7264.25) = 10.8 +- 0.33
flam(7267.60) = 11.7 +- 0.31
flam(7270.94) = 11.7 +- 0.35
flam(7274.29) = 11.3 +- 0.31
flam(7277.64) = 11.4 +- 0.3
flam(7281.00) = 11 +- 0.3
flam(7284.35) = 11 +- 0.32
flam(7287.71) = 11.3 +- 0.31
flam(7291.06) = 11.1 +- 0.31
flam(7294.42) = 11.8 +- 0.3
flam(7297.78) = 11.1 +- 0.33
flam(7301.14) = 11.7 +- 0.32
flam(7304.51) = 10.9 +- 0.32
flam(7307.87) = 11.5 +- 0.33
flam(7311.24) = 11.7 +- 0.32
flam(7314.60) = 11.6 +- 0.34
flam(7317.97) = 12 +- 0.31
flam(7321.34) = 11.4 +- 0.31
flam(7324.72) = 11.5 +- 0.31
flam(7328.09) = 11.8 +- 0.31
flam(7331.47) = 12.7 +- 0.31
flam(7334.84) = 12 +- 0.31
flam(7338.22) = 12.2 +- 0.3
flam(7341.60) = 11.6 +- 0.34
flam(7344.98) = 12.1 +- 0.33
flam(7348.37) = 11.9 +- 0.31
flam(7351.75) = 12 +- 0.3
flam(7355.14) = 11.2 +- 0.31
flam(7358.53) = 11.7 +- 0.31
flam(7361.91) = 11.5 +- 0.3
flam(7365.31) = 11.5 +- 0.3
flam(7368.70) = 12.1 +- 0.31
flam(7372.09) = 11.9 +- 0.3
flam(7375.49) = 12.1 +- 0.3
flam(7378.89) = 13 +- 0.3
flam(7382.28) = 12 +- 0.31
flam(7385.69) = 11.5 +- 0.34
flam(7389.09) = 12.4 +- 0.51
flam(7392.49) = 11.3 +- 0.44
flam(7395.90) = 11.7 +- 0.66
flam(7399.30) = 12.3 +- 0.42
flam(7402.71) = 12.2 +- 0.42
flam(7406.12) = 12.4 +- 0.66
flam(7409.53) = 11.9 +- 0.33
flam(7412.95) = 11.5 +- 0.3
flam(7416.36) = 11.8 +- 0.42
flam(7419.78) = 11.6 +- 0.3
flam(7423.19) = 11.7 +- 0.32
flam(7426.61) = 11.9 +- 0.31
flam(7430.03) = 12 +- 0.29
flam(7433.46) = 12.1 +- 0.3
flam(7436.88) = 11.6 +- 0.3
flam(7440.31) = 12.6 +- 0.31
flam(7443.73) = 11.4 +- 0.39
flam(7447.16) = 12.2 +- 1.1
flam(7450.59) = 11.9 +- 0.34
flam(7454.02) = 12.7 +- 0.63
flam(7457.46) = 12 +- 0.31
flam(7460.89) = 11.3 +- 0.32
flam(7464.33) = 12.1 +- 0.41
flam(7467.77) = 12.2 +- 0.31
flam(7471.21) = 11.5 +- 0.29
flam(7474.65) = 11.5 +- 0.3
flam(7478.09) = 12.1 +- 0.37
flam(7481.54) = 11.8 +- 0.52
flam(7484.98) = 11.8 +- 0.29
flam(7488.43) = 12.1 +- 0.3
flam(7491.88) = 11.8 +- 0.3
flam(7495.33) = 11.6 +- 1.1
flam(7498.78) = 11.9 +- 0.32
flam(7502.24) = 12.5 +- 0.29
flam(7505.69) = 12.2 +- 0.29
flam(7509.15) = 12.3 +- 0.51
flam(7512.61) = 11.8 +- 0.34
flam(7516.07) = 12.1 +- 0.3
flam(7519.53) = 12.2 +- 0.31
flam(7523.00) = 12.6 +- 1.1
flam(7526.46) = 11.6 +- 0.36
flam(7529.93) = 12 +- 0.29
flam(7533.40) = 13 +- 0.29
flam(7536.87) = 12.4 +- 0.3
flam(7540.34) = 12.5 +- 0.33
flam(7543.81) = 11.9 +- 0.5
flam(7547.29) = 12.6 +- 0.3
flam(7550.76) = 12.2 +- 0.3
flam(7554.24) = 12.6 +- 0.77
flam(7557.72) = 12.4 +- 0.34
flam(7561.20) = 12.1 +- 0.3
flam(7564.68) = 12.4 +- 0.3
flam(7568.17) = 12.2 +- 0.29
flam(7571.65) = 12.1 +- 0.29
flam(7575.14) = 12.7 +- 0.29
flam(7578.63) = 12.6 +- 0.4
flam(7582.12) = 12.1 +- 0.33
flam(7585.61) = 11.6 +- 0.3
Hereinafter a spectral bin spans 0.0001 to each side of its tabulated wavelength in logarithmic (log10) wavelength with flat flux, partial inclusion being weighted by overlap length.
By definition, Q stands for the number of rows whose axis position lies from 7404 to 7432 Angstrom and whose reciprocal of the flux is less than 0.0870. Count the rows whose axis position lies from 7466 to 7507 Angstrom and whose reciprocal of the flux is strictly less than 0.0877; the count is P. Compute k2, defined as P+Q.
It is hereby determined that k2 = 20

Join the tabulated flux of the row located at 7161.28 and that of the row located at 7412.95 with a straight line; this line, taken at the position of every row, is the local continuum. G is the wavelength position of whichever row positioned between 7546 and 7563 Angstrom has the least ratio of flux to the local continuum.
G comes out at 7561.20 Angstrom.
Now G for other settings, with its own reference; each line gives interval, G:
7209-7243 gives 7210.92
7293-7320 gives 7304.51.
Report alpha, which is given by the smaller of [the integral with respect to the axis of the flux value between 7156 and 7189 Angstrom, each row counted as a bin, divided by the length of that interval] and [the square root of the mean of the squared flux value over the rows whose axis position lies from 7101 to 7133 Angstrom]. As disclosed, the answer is 10.9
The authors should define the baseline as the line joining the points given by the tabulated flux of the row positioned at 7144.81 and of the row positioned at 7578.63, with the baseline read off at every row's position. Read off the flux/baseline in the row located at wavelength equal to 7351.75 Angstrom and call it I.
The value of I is 1.02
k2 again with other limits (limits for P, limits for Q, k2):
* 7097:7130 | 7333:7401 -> 20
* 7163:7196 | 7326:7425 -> 28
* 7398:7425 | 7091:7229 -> 14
